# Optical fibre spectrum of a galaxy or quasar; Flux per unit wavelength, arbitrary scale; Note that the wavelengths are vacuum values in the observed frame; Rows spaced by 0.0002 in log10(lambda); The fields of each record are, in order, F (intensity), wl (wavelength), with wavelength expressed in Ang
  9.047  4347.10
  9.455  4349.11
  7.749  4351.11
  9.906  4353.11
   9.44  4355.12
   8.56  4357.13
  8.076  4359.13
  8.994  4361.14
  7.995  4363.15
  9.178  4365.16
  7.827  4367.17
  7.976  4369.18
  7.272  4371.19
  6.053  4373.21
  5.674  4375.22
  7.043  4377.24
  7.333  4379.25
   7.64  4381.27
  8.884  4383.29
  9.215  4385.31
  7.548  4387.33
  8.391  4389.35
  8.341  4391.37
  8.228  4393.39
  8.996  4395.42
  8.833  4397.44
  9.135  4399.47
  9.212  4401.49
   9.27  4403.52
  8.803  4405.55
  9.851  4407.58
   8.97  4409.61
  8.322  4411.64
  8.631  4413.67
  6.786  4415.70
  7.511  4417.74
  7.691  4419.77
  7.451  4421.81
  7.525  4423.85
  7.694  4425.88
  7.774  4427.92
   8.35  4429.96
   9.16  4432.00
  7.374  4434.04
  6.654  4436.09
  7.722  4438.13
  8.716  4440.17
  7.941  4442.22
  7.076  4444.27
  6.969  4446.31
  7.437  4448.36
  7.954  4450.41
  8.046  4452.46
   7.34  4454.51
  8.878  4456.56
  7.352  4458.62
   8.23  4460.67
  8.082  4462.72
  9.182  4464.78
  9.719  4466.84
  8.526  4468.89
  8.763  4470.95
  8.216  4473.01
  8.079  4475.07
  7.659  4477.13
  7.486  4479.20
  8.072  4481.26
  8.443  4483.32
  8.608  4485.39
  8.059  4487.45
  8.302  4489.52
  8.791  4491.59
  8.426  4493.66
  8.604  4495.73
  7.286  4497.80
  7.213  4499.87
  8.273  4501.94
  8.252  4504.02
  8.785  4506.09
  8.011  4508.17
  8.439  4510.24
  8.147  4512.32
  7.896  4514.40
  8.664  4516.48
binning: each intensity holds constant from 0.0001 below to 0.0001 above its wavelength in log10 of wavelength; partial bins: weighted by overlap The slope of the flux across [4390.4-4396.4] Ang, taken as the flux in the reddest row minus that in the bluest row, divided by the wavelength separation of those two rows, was 0.16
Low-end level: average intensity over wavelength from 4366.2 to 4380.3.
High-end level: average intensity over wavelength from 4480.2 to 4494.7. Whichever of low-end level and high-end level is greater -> 8.39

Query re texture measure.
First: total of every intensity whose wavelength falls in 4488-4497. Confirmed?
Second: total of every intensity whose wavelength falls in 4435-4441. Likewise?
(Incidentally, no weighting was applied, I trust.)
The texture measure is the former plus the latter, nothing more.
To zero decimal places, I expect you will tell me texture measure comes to 57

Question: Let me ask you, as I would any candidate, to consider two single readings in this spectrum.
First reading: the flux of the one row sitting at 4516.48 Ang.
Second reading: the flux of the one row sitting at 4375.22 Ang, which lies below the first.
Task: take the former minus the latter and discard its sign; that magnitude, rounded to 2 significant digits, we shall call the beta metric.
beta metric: 3.0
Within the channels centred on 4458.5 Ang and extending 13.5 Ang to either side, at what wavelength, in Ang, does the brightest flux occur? 4466.84 Ang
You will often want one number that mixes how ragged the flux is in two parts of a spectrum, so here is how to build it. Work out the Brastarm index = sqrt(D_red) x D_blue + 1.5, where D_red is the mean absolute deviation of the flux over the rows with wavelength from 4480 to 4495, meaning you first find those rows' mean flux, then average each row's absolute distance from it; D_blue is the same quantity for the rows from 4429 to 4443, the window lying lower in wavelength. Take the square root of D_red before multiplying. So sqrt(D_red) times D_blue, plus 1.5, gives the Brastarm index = 1.79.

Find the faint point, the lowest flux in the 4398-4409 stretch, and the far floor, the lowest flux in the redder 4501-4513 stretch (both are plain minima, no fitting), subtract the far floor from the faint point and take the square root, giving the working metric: 0.89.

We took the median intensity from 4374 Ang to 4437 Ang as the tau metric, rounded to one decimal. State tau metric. 8.3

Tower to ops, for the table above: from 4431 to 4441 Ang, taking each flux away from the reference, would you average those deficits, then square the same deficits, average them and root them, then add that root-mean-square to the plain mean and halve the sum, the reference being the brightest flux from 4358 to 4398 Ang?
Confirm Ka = 1.4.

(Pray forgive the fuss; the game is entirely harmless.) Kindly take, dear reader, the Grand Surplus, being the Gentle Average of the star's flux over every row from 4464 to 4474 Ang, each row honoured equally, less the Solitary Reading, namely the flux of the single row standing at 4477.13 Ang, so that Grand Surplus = 1.2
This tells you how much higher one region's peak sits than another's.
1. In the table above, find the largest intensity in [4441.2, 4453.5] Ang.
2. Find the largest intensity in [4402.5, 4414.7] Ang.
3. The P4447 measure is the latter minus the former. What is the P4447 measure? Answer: 1.8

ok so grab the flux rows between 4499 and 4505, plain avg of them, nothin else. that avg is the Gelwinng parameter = 7.9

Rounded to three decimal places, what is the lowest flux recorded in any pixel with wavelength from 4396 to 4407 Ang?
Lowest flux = 8.803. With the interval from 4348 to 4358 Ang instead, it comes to 7.749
